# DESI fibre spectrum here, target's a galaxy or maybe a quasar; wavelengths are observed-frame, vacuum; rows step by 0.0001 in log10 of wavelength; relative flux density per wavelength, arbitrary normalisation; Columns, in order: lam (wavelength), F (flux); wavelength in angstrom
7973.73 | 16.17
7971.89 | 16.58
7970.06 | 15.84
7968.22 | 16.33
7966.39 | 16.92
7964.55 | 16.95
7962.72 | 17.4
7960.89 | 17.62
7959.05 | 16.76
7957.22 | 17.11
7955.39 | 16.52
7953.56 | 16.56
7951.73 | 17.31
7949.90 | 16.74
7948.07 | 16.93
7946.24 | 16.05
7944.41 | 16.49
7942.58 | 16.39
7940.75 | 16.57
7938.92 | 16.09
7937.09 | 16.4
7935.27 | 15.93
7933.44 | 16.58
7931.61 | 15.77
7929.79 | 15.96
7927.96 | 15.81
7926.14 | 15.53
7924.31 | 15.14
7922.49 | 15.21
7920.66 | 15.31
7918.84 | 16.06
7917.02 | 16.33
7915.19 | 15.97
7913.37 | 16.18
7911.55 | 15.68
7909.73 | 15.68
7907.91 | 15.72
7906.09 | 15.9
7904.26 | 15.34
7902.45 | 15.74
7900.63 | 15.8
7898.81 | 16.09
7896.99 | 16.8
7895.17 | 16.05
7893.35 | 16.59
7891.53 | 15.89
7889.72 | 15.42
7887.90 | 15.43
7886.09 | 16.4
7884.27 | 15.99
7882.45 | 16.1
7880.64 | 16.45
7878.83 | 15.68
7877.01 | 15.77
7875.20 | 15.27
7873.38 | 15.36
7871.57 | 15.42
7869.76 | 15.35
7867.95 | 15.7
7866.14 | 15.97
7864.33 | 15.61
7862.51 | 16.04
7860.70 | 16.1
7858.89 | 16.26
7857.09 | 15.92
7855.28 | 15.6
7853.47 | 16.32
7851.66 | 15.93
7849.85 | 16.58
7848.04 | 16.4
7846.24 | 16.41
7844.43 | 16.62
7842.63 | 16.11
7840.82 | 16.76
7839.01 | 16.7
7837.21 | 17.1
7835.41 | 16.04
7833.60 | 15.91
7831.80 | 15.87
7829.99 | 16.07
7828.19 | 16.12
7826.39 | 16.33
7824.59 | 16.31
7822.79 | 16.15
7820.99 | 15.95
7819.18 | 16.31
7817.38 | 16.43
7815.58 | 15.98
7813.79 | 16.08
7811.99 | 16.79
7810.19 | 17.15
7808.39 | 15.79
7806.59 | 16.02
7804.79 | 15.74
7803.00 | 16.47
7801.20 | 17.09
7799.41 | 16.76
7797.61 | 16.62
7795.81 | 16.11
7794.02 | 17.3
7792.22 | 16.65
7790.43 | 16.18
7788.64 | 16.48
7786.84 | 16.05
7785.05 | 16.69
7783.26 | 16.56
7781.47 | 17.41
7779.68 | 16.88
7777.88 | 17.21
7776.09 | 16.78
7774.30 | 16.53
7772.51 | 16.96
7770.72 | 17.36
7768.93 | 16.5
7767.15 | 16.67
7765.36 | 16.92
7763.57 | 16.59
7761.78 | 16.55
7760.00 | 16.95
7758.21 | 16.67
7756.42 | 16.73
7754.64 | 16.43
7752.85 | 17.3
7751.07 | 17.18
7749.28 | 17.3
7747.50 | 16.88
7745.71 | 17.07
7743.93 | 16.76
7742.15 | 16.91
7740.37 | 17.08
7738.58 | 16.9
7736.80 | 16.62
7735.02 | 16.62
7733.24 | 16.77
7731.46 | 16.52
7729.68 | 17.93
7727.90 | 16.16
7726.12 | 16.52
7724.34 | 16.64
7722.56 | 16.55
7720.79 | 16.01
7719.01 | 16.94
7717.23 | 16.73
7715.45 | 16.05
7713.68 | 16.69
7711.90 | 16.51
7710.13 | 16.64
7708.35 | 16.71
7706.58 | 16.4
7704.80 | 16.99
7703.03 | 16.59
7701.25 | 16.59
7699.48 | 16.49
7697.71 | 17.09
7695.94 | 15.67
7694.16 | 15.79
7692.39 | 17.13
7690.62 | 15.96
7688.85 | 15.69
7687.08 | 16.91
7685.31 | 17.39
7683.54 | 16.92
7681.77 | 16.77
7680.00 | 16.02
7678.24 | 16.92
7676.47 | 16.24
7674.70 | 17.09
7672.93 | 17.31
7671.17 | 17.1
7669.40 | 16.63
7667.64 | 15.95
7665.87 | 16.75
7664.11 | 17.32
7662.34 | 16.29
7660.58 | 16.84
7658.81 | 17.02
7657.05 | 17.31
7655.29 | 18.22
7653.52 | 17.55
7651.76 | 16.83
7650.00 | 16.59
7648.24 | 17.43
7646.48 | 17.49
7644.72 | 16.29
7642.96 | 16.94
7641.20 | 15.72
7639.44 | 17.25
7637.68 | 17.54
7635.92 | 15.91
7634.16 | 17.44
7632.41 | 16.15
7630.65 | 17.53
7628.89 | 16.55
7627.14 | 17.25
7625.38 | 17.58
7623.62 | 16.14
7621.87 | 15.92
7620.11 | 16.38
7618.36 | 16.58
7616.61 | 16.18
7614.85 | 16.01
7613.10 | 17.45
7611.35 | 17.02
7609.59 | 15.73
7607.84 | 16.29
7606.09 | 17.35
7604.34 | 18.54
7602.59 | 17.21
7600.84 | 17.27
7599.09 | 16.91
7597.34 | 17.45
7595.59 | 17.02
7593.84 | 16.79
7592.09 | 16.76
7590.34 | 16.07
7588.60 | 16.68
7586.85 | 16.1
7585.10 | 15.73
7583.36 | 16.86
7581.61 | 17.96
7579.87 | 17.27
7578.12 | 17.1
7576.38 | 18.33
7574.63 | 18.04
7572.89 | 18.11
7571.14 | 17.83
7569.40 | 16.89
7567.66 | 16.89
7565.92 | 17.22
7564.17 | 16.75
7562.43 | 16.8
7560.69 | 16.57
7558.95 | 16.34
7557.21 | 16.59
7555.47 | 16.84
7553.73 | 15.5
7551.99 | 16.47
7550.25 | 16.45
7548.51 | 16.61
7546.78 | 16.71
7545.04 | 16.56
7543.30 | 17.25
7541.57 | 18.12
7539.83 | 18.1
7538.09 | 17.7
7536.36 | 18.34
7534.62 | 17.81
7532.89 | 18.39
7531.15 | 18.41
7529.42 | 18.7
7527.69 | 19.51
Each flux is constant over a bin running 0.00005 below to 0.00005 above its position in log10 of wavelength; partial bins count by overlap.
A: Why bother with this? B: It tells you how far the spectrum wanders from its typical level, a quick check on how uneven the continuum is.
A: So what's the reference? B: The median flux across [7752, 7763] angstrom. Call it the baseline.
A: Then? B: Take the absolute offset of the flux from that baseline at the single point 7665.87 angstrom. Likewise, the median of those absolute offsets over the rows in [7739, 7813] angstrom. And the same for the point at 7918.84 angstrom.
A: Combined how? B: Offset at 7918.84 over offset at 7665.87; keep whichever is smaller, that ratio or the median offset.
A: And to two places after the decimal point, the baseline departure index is 0.23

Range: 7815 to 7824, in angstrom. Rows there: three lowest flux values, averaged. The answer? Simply 16.0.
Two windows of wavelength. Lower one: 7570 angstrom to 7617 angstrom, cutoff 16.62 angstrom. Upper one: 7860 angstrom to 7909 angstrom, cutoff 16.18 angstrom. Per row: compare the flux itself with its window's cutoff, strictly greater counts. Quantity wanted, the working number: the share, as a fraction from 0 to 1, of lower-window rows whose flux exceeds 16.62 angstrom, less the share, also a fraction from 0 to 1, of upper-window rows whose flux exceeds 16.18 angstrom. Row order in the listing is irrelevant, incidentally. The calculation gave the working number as 0.59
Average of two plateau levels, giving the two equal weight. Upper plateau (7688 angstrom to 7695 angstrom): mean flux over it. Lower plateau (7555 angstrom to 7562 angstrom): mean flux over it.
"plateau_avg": 16.4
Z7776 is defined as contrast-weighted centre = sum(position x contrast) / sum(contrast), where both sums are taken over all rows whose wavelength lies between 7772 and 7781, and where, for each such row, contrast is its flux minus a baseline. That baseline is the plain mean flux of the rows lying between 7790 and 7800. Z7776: 7776.8 angstrom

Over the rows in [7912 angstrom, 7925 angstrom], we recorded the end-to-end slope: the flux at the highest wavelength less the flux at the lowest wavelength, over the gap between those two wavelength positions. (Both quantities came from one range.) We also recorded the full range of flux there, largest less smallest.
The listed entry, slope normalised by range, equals -0.08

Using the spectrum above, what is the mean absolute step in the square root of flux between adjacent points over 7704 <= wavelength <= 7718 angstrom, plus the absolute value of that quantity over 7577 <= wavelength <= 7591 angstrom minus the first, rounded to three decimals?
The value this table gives 0.081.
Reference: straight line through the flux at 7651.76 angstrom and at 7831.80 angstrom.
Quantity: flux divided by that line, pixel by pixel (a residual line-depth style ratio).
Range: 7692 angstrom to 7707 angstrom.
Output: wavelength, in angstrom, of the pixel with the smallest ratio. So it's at 7695.94 angstrom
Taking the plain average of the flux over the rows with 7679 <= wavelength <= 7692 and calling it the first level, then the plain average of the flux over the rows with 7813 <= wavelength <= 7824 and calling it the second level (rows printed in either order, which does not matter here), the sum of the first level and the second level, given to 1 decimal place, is 32.7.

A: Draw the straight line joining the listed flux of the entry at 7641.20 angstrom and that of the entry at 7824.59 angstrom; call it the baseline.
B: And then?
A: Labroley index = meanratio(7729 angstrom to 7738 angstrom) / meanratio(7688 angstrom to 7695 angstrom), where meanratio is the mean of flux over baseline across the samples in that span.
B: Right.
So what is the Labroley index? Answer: 1.04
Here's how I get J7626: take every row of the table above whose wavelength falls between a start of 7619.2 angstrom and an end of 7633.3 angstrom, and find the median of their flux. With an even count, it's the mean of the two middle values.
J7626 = 16.5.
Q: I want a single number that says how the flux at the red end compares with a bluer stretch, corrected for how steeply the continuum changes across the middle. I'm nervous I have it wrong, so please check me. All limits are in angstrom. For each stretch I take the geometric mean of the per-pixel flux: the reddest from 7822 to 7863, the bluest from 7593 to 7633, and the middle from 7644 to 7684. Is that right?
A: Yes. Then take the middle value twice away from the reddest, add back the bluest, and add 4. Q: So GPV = 3.27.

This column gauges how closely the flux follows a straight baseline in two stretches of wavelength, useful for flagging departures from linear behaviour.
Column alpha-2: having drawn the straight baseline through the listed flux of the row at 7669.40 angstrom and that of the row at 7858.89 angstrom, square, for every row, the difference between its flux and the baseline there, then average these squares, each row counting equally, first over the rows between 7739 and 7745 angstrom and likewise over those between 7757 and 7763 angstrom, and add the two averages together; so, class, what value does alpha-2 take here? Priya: 0.30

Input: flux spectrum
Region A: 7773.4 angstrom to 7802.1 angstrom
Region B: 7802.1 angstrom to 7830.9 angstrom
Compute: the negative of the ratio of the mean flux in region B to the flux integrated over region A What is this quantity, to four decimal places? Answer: -0.0339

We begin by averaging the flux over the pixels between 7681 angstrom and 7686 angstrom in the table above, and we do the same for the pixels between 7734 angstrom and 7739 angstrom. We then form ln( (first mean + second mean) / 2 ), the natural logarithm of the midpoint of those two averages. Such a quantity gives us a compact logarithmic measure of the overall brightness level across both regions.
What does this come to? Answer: 2.83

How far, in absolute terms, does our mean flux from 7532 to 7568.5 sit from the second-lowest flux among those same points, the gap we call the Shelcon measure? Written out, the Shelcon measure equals 0.71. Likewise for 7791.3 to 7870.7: 0.66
